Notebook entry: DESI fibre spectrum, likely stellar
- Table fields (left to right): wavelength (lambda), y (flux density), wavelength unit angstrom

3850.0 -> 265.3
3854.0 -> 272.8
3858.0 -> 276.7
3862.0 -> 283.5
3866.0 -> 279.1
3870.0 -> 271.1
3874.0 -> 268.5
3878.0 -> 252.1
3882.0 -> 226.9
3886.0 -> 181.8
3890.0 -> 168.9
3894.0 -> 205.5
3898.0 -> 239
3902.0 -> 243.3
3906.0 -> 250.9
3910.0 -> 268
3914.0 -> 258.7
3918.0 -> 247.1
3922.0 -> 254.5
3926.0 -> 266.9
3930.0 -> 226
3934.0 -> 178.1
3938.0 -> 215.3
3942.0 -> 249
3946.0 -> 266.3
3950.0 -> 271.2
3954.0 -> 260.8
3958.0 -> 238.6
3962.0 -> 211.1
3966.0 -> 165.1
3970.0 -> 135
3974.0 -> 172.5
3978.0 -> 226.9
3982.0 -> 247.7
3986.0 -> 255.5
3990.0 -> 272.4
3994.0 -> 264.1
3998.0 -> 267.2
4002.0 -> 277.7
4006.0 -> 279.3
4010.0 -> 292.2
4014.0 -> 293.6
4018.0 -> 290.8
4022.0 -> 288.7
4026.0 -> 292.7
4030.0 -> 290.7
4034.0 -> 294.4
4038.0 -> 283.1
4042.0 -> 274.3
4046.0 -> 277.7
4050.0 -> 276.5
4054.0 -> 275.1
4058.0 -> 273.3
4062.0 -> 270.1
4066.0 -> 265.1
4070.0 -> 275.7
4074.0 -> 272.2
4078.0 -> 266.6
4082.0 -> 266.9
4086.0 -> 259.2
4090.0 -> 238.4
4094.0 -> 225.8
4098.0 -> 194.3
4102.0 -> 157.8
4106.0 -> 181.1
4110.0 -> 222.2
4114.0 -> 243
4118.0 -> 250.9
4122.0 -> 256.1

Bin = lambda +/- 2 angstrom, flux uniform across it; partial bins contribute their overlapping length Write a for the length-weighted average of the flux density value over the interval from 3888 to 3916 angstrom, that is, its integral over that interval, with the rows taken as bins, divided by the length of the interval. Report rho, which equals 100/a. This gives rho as 0.428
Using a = 233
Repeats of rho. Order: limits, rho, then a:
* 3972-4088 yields 0.370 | 270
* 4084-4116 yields 0.465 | 215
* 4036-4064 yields 0.363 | 276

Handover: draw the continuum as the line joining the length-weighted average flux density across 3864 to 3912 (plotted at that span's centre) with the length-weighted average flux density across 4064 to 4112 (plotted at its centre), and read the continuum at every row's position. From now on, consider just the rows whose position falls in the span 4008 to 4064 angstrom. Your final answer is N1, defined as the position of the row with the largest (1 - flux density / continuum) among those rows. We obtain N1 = 4062.0 angstrom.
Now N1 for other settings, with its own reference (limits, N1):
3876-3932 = 3890.0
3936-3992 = 3970.0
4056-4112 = 4102.0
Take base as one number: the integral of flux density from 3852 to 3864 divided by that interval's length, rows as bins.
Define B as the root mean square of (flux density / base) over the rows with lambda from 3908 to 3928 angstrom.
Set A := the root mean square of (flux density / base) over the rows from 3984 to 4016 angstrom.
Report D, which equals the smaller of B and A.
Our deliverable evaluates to 0.933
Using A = 0.99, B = 0.93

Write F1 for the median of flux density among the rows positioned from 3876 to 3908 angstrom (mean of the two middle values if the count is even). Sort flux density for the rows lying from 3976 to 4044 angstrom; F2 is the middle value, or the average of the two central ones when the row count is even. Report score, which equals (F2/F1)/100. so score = 0.0120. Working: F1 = 233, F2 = 279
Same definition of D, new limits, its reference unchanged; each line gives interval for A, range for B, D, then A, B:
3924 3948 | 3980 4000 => 0.849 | 0.85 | 0.94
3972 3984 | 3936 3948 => 0.785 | 0.79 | 0.88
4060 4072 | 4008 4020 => 0.974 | 0.97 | 1.05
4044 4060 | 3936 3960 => 0.904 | 0.99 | 0.90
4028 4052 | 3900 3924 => 0.914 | 1.02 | 0.91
